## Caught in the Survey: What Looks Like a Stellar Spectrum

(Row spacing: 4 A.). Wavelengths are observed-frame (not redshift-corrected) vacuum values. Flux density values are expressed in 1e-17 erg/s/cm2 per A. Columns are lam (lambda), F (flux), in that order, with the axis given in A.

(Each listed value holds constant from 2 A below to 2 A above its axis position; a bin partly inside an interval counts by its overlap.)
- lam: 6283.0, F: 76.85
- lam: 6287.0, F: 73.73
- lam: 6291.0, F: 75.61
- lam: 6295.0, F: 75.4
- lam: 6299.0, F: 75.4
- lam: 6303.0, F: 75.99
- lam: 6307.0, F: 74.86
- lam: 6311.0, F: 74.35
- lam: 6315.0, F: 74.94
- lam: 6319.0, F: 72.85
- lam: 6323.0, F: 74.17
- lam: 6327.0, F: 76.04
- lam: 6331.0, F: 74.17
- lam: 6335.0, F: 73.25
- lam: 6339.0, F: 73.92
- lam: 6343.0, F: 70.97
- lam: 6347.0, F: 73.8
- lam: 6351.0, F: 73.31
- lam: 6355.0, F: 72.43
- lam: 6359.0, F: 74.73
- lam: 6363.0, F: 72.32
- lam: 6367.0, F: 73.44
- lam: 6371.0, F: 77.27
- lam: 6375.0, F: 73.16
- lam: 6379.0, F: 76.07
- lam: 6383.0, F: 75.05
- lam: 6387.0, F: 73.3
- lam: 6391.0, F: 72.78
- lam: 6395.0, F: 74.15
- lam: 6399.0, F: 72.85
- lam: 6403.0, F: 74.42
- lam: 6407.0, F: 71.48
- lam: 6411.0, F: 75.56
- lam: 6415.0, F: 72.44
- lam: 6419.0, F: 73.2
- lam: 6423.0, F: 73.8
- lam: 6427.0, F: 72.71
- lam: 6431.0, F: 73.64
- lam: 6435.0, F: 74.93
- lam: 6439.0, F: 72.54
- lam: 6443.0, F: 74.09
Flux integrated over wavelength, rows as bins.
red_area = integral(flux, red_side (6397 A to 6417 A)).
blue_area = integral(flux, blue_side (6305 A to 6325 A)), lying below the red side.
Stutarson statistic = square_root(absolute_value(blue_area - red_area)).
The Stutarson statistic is 4.2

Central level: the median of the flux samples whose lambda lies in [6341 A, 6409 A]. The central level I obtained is 73.3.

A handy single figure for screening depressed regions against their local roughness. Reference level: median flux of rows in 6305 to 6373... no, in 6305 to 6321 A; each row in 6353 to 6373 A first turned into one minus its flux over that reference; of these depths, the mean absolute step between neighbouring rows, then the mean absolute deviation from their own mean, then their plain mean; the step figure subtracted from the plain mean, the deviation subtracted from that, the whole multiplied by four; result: -0.18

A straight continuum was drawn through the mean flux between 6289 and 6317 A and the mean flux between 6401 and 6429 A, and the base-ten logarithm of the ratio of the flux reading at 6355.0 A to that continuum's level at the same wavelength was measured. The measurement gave -0.011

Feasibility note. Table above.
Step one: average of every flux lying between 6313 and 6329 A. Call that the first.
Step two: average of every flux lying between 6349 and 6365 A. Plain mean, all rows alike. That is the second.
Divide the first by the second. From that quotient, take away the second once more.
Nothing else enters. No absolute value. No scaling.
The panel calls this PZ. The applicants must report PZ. -72.2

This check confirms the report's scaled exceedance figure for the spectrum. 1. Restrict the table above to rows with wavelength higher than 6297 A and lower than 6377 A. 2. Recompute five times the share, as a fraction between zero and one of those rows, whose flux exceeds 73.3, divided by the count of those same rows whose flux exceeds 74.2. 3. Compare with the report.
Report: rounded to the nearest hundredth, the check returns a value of 0.44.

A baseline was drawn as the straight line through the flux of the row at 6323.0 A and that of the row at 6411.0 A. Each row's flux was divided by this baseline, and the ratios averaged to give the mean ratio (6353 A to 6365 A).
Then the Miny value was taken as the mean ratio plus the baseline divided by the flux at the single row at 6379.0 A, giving 1.966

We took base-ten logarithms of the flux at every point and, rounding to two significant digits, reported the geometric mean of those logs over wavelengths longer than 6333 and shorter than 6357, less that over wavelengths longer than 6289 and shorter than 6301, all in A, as -0.015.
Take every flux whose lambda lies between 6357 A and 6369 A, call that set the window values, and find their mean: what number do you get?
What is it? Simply 73.5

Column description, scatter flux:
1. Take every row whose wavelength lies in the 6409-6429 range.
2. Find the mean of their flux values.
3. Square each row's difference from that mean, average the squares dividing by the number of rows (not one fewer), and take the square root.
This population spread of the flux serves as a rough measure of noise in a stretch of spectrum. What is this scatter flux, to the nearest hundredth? 1.11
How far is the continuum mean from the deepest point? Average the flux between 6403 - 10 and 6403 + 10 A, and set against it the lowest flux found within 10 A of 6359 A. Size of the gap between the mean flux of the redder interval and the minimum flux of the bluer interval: 1.4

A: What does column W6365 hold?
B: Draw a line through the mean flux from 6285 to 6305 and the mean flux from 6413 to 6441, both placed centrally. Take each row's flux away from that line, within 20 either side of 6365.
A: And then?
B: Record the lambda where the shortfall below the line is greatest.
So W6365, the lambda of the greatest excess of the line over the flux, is 6355.0 A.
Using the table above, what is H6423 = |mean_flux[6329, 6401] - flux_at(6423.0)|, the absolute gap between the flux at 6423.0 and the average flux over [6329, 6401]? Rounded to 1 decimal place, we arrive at 0.1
